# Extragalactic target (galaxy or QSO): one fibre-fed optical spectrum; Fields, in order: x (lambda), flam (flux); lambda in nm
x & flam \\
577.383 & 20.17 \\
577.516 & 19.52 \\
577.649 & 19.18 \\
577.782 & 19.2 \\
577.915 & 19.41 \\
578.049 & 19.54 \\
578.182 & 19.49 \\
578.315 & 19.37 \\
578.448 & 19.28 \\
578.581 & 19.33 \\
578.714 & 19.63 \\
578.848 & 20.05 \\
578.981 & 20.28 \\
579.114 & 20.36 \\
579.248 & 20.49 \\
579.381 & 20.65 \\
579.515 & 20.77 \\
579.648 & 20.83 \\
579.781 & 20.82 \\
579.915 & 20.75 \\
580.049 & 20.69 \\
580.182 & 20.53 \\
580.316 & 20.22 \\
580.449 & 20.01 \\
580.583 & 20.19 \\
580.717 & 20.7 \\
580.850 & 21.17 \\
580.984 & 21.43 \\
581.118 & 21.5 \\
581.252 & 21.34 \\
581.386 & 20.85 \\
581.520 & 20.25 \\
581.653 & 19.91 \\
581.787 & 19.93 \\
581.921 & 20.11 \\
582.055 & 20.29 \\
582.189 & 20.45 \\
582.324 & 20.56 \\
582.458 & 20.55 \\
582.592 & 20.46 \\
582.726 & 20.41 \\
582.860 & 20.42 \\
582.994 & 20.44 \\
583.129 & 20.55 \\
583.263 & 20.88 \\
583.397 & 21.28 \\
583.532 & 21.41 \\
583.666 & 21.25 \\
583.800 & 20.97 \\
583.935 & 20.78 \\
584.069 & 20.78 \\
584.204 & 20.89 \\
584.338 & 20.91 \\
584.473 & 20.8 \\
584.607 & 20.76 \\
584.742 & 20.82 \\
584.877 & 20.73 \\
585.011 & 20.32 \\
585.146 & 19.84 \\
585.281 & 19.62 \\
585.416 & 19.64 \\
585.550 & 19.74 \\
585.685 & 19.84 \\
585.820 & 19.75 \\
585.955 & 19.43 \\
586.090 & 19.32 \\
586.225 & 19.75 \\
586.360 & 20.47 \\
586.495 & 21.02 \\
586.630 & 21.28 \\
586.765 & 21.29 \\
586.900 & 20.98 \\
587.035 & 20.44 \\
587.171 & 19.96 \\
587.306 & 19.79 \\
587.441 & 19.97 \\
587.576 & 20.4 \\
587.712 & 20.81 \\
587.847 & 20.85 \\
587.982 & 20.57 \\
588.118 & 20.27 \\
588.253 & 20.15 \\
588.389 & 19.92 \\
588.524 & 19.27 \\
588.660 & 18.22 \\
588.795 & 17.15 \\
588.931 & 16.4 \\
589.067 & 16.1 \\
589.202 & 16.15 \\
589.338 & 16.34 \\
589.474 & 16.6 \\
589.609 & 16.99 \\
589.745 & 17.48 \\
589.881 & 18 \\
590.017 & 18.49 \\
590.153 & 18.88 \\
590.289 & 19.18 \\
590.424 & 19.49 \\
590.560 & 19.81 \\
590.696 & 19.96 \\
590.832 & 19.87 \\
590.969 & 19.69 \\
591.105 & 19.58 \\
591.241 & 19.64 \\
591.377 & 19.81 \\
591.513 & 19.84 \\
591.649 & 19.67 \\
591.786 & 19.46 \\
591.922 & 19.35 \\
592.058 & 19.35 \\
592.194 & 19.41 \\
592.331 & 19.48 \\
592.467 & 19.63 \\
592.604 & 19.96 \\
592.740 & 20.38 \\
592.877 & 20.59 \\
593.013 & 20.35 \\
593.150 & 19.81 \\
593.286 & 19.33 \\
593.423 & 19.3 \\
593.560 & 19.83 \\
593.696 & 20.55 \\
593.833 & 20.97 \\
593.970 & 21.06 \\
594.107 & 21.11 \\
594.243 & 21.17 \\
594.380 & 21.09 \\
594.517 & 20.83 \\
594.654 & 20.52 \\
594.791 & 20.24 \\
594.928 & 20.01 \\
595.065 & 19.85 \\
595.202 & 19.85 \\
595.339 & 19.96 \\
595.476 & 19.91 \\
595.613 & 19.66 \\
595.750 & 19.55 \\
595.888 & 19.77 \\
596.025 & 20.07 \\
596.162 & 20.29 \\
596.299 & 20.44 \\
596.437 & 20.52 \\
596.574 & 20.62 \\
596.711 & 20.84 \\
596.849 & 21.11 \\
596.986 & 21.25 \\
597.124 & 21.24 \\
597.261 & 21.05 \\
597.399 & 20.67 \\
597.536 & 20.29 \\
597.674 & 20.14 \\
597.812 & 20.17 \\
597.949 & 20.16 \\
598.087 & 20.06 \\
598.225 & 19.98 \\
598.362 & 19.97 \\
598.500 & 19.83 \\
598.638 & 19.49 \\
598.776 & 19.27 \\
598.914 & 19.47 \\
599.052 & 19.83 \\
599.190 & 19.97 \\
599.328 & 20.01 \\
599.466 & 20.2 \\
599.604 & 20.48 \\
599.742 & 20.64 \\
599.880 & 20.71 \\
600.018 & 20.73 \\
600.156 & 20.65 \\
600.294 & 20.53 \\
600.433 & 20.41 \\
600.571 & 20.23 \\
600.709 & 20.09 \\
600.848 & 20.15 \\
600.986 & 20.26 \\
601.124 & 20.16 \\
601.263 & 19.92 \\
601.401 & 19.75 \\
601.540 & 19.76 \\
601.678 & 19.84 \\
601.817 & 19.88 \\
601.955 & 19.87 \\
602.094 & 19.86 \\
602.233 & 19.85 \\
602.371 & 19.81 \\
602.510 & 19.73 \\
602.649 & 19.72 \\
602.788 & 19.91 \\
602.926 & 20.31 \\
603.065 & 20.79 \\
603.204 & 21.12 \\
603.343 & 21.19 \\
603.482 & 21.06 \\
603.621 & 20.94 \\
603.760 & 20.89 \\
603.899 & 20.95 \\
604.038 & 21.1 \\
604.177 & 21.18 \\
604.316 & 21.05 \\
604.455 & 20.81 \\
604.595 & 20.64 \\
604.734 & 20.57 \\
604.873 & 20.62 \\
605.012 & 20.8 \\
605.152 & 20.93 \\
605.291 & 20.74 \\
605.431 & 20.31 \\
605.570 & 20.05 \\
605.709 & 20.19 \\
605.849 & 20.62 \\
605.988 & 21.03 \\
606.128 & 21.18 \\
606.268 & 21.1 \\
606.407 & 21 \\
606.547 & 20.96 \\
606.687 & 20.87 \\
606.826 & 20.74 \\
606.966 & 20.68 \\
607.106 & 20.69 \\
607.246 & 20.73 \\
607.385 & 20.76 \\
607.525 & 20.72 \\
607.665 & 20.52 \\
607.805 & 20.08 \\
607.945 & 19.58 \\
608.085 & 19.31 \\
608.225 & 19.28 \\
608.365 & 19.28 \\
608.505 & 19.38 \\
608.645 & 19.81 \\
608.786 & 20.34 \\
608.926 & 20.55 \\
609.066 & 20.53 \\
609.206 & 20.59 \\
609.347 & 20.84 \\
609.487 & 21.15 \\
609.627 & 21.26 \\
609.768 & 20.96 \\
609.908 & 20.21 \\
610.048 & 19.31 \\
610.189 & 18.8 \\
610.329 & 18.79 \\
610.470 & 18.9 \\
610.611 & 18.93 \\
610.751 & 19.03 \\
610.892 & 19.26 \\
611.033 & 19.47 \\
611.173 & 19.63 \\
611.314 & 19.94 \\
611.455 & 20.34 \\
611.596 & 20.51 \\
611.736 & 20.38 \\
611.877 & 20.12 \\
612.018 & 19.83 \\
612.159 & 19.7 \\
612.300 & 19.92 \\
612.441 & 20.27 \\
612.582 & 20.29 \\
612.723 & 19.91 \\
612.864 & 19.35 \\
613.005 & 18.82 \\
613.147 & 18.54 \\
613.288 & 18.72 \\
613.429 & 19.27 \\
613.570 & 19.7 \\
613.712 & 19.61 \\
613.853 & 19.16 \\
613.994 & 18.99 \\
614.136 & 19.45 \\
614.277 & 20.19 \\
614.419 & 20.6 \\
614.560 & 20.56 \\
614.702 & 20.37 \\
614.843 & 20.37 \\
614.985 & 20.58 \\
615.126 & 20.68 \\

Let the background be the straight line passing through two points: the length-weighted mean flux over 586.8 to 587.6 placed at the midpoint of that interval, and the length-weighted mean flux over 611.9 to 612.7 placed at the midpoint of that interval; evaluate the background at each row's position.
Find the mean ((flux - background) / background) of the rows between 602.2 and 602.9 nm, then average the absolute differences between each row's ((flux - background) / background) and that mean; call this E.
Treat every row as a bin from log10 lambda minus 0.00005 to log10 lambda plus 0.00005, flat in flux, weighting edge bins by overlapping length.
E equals 0.003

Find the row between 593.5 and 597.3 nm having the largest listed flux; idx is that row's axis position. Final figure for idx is 596.986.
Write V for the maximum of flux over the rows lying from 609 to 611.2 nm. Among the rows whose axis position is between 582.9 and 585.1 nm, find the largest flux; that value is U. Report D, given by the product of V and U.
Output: 455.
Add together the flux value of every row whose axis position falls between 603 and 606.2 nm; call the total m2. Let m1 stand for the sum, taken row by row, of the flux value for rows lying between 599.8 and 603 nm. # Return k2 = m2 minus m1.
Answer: 17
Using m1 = 462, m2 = 479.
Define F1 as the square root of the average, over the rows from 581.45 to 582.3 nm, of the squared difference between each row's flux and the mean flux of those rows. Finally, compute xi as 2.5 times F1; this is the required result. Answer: 0.5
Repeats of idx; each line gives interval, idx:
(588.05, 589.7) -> 588.118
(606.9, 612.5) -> 609.627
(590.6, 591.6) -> 590.696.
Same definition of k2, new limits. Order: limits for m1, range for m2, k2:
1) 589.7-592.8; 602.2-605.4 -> 28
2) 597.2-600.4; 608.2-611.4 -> -8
